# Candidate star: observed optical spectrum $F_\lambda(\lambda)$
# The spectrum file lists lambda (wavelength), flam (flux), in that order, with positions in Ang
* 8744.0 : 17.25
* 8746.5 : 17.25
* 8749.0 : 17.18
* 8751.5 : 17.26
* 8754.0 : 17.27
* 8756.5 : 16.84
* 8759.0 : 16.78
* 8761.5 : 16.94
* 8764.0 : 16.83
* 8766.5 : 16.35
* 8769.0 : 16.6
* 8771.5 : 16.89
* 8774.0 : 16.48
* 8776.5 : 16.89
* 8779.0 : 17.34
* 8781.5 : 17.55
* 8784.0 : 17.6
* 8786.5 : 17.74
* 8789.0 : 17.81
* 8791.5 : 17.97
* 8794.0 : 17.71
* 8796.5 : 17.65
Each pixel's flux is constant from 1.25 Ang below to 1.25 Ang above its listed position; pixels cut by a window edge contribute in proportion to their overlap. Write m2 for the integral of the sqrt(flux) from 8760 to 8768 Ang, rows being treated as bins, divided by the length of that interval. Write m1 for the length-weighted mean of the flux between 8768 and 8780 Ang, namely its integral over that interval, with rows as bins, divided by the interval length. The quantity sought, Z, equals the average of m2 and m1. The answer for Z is 10.5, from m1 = 16.8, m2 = 4.09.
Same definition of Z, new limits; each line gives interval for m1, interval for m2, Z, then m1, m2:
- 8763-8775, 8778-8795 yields 10.4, 16.6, 4.20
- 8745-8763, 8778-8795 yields 10.6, 17.1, 4.20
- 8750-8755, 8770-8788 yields 10.7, 17.3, 4.15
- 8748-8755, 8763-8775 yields 10.7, 17.2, 4.08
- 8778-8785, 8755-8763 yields 10.8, 17.5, 4.11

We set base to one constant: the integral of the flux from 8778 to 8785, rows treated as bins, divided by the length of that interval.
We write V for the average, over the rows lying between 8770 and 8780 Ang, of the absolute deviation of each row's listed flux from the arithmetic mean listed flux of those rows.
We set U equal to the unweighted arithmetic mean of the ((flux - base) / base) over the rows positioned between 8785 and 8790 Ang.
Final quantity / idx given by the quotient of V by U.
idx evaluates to 14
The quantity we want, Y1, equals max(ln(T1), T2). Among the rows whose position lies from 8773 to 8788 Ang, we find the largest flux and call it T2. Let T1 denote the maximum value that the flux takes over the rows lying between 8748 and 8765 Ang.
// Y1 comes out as 17.7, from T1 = 17.27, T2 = 17.74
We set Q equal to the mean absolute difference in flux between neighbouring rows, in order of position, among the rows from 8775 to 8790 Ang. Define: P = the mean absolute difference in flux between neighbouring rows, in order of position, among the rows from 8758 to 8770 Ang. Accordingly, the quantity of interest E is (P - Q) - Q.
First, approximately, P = 0.250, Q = 0.18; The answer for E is -0.12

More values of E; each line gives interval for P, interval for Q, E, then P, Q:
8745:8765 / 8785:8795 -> -0.20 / 0.131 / 0.16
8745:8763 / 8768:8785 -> -0.47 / 0.135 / 0.30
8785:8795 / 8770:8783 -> -0.58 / 0.163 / 0.37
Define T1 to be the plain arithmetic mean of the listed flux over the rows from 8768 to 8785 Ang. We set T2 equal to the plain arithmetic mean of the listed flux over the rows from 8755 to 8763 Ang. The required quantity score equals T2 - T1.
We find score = -0.2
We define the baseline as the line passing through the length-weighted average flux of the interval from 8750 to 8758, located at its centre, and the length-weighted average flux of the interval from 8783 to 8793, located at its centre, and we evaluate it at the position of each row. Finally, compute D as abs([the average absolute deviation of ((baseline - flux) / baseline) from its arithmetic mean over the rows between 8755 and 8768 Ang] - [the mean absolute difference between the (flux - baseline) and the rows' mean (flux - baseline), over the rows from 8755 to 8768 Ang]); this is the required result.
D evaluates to 0.187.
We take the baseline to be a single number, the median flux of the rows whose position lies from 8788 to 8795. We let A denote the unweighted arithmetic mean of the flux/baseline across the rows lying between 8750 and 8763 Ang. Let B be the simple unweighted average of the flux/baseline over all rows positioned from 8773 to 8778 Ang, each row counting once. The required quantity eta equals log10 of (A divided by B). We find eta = 0.009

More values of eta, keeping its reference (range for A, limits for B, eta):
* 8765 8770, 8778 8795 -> -0.031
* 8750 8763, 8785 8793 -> -0.020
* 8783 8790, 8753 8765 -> 0.020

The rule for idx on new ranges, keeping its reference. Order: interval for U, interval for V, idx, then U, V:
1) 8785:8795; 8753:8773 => 10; 0.018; 0.18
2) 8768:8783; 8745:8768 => -8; -0.031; 0.24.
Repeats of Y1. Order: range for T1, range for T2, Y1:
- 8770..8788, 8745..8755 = 17.3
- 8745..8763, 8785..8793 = 18.0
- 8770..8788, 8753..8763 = 17.3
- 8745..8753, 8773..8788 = 17.7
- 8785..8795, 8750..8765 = 17.3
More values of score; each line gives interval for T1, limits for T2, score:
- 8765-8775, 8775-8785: 0.8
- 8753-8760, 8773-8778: -0.3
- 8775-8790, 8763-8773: -0.8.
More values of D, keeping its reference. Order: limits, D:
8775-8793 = 0.172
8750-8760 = 0.261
